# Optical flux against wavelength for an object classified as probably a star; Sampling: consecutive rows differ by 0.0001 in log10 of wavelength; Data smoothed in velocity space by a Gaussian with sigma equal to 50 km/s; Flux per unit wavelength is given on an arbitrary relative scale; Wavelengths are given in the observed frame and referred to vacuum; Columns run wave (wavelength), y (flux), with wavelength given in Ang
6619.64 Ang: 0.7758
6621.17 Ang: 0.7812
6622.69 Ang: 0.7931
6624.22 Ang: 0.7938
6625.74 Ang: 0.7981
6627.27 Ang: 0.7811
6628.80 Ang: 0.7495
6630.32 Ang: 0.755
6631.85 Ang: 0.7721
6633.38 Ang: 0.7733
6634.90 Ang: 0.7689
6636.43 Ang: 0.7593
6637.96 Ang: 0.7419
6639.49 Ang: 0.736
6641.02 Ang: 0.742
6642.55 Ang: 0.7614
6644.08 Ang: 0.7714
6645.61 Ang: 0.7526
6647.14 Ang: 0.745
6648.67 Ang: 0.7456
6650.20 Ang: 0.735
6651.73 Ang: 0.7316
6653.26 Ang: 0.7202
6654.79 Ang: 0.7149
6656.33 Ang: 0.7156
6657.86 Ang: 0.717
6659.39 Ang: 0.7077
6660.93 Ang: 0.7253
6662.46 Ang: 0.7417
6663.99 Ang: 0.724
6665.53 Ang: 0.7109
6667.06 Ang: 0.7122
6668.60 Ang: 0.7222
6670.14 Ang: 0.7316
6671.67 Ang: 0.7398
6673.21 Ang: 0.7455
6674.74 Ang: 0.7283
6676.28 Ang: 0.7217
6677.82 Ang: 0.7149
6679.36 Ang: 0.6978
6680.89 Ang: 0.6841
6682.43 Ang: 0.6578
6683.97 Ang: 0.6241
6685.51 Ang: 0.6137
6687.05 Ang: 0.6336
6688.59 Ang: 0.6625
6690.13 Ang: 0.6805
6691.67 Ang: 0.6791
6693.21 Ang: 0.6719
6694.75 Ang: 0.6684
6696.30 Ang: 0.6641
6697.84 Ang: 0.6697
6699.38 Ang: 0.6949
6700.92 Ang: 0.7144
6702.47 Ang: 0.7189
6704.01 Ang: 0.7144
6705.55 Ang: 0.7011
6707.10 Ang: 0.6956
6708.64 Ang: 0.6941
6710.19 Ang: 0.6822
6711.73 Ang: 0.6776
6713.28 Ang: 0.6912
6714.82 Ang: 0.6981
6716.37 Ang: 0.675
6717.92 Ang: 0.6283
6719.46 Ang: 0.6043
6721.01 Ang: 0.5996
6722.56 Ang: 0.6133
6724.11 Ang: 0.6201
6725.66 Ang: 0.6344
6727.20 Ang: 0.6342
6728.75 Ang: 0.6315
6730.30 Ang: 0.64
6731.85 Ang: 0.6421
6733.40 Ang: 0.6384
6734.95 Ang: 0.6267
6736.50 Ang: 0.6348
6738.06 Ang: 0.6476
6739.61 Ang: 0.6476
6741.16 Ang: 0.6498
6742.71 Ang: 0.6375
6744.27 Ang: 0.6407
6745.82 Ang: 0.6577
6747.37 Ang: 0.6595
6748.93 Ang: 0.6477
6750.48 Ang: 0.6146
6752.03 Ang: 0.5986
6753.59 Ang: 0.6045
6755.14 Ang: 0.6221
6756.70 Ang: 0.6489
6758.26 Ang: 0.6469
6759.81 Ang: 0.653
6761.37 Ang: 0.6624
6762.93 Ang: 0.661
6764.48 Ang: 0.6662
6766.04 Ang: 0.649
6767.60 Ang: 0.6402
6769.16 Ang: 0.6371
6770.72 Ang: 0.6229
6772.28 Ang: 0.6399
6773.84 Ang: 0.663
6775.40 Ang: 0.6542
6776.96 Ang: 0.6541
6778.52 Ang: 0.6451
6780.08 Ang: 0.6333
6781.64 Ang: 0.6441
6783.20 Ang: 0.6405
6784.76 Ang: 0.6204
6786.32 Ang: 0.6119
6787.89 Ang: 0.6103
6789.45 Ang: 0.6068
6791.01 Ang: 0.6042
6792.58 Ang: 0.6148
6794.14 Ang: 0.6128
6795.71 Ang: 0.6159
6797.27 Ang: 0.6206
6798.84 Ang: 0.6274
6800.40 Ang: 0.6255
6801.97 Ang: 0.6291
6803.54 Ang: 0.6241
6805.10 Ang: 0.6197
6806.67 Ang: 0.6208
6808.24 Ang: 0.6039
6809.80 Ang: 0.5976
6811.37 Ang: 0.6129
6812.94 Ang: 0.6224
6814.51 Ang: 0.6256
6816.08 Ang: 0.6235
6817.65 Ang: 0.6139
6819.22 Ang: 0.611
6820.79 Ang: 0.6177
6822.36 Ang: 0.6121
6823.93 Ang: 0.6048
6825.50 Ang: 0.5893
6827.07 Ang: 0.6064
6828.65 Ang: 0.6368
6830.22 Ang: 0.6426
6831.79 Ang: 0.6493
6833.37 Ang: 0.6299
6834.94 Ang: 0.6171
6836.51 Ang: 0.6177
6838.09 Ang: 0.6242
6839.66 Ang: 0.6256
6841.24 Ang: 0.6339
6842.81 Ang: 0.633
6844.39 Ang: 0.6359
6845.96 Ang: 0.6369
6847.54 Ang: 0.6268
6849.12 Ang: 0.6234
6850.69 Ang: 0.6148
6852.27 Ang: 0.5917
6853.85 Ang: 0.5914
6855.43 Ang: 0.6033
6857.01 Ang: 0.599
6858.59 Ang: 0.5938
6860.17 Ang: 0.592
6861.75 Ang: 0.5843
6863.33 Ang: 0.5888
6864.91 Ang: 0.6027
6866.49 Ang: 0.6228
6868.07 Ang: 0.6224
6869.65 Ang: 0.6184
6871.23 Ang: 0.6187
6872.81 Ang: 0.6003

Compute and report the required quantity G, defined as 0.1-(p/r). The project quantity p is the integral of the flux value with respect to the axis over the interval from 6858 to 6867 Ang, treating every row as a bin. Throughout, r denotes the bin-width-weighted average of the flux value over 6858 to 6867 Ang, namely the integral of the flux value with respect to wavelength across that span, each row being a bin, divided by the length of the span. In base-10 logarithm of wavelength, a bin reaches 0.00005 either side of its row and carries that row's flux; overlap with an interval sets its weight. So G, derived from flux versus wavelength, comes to -9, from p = 5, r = 0.60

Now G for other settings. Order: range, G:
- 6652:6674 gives -22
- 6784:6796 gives -12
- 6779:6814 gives -35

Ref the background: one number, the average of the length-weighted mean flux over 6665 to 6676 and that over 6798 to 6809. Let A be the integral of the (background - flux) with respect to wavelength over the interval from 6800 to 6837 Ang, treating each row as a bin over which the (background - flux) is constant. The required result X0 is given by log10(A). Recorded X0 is 0.31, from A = 2.1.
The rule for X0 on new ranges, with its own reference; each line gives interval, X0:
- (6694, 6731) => -0.47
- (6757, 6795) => 0.15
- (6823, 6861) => 0.34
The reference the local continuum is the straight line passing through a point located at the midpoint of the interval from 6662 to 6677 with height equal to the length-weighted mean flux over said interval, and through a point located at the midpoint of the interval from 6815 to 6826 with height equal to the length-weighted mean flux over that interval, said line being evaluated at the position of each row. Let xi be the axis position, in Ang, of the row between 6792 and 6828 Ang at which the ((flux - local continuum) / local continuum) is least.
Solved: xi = 6809.80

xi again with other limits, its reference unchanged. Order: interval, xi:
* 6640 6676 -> 6659.39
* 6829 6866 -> 6861.75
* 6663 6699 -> 6685.51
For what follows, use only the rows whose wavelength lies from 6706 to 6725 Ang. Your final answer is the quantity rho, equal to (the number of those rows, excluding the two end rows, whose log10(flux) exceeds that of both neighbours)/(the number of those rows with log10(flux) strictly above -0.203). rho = 0.1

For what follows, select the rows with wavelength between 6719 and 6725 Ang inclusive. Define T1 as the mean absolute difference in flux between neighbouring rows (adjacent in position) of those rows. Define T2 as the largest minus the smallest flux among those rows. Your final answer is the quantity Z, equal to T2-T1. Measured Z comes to 0.012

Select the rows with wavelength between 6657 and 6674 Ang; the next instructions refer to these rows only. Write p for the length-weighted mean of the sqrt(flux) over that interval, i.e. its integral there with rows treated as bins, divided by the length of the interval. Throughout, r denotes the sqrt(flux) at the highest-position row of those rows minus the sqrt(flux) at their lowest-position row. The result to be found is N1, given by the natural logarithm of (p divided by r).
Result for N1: 3.9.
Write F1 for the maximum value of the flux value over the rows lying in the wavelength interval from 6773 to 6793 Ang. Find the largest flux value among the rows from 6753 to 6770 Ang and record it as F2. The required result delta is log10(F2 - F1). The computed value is -2.5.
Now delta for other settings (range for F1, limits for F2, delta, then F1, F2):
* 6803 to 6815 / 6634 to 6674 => -0.8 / 0.6256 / 0.7714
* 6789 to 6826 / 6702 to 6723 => -1.0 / 0.6291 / 0.7189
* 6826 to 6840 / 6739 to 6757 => -2.0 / 0.6493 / 0.6595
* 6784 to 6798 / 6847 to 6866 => -2.2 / 0.6206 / 0.6268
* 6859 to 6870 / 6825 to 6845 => -1.6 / 0.6228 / 0.6493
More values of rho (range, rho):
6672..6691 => 0.0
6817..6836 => 0.5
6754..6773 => 0.3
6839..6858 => 0.6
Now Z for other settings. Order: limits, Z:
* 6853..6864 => 0.013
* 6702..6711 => 0.029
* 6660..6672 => 0.020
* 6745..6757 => 0.045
